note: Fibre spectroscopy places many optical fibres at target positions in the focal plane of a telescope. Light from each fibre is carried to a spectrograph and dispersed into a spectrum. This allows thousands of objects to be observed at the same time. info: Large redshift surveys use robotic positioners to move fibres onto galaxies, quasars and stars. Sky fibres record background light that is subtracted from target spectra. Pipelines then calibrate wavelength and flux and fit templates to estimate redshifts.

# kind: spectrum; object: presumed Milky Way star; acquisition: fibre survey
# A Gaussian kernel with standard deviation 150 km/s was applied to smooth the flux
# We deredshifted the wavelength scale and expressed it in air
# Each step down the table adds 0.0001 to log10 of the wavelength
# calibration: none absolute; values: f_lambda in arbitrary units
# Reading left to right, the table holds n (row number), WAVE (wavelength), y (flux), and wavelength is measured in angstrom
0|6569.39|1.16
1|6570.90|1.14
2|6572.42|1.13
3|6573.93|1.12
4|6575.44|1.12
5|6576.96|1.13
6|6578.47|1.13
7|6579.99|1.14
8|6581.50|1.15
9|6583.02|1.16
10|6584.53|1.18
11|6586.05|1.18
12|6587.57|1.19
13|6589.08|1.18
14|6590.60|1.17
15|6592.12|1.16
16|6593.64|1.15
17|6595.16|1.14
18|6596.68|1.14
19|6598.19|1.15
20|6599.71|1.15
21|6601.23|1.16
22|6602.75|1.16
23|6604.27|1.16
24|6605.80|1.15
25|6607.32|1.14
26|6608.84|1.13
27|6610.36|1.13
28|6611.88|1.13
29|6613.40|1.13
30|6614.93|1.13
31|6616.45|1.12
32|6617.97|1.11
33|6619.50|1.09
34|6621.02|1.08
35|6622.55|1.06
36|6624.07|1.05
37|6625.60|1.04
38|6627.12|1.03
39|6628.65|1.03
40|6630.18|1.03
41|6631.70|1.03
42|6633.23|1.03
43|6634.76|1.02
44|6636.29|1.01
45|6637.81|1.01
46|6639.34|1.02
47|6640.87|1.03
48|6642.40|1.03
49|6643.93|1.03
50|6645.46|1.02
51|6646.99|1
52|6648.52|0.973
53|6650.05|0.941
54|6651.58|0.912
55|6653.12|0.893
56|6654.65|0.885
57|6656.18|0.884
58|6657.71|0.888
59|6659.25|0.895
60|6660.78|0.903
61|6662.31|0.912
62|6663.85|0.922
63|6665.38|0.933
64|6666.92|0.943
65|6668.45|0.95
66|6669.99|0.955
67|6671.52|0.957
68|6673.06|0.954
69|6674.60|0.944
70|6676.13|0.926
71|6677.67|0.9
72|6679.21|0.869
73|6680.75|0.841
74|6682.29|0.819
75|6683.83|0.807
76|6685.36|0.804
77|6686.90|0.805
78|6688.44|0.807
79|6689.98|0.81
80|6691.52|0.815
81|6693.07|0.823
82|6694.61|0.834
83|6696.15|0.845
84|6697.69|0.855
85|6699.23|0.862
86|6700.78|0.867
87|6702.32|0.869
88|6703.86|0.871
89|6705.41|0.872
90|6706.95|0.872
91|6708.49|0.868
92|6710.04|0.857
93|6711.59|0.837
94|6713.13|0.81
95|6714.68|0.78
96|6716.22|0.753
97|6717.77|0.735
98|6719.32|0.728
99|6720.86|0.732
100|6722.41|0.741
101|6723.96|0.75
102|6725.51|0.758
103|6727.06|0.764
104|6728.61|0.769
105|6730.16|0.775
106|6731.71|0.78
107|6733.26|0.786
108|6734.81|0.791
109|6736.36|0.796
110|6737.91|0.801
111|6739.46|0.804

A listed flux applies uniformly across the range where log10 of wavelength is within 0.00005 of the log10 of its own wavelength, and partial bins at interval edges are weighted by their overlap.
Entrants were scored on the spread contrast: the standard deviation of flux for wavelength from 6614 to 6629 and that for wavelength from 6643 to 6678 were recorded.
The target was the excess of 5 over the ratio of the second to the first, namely 3.9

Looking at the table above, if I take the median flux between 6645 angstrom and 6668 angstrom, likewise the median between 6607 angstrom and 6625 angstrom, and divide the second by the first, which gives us 1.23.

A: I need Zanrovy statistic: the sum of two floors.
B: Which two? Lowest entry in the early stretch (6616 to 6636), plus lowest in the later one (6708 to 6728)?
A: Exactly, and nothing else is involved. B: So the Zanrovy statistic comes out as 1.75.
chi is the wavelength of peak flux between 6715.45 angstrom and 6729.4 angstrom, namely 6728.61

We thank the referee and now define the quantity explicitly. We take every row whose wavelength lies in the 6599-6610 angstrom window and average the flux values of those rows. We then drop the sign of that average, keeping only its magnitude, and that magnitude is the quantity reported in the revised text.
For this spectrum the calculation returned 1.15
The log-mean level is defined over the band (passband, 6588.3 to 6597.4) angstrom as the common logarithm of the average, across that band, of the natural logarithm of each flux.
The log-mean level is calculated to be -0.84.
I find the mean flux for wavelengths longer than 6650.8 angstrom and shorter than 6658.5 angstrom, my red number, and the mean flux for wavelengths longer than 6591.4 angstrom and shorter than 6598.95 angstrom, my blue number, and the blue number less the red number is 0.26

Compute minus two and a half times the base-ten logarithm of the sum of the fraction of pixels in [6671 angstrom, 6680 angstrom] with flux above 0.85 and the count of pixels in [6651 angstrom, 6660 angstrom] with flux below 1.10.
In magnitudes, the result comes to -2.1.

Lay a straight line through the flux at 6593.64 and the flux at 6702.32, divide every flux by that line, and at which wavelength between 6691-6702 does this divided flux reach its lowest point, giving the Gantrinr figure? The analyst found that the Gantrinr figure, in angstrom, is 6691.52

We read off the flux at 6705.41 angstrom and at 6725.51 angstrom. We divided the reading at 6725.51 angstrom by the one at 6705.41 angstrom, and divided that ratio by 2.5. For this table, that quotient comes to 0.348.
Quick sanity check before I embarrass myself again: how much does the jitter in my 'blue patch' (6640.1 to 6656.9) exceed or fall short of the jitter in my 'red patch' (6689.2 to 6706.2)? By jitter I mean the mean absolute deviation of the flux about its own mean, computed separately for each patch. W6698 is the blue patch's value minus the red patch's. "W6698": 0.035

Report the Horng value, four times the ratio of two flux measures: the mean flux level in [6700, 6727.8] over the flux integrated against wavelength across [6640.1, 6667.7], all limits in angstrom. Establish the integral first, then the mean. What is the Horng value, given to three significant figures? 0.123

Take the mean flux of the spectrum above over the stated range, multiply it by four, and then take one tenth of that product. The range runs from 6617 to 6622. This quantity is 0.437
